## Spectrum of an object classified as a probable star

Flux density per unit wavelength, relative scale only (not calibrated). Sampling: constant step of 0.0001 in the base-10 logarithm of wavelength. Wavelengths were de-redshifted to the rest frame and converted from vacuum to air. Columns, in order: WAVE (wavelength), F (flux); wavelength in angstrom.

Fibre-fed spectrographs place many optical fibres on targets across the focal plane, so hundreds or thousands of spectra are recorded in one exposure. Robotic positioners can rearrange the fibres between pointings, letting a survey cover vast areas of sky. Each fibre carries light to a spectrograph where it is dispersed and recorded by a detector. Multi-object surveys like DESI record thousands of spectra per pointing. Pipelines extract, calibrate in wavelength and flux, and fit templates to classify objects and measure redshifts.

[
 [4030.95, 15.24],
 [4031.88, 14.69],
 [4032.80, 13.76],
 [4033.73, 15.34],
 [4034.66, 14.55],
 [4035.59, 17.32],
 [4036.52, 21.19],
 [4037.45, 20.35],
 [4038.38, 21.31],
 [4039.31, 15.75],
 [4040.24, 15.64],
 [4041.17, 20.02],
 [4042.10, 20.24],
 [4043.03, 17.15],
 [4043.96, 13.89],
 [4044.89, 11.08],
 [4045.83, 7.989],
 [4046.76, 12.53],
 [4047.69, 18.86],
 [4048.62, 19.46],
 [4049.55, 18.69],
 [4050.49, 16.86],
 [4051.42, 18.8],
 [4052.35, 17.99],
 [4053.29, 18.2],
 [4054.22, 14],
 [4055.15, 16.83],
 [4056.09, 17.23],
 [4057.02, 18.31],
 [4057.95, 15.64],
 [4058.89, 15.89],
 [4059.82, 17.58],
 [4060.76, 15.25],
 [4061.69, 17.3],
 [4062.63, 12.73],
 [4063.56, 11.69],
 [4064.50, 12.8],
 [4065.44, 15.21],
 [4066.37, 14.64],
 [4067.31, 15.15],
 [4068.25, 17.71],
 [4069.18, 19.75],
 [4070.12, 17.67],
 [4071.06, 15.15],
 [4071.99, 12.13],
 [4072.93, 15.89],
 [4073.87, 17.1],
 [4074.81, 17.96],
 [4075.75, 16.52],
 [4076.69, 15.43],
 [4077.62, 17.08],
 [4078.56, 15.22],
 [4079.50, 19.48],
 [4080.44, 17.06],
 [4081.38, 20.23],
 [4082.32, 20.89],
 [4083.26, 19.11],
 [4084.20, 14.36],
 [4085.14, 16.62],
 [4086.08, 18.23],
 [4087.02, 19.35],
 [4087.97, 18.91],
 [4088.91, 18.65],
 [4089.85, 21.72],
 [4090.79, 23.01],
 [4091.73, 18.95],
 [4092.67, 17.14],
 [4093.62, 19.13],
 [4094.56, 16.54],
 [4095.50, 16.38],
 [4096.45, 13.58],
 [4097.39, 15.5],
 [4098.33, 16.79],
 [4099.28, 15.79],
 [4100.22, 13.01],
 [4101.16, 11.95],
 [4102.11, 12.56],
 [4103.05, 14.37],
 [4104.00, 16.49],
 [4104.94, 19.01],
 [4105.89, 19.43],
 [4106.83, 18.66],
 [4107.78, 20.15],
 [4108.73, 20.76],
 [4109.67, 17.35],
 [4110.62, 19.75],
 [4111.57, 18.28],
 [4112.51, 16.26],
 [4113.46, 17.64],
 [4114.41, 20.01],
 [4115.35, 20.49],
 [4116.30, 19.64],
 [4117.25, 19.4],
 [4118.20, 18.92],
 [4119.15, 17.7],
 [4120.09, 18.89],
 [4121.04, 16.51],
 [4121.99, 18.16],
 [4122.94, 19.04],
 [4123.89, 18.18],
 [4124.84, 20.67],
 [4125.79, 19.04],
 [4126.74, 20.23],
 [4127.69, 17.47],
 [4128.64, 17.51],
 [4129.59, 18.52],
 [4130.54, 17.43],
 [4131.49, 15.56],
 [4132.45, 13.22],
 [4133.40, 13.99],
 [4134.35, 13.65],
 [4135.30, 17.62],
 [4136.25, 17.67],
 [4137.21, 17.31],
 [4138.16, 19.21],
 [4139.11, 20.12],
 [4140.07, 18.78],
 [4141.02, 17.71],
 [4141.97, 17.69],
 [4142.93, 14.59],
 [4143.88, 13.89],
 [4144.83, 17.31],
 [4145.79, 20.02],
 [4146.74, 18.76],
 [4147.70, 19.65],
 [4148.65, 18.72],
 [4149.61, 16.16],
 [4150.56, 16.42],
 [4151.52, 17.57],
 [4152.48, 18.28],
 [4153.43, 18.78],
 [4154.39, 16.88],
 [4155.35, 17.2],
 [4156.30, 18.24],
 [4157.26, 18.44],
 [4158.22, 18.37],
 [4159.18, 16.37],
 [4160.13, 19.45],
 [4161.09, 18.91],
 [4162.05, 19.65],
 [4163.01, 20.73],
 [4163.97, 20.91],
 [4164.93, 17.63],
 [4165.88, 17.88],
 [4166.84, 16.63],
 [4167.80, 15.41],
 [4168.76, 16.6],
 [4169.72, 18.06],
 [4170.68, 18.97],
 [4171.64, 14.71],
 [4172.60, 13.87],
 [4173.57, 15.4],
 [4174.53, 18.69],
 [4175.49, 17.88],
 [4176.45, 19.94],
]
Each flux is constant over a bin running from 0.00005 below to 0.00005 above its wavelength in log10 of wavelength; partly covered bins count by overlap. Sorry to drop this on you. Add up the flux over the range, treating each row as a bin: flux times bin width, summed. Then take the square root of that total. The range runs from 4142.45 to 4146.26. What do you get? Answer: 7.9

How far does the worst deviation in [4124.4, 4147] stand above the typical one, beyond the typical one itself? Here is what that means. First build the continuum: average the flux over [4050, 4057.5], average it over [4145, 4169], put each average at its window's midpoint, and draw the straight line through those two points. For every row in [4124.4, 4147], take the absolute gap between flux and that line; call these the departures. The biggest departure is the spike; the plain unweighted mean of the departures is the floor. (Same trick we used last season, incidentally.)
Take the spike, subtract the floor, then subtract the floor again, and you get 1.3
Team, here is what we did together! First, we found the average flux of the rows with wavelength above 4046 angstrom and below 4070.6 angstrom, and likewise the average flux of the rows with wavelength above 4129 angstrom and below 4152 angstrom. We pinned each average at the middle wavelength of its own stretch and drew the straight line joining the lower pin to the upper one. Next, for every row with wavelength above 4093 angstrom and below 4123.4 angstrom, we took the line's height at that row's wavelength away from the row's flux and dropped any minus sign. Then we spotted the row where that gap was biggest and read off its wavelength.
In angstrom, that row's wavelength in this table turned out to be 4101.16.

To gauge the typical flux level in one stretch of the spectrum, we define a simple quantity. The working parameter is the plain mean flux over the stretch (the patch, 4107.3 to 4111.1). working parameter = 19.5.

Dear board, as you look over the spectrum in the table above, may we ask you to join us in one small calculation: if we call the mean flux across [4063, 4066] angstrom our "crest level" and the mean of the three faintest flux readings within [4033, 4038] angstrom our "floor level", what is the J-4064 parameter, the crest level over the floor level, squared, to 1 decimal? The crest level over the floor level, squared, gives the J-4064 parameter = 0.7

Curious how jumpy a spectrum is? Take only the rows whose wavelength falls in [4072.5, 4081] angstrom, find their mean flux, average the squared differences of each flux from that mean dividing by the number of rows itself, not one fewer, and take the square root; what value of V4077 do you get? 1.25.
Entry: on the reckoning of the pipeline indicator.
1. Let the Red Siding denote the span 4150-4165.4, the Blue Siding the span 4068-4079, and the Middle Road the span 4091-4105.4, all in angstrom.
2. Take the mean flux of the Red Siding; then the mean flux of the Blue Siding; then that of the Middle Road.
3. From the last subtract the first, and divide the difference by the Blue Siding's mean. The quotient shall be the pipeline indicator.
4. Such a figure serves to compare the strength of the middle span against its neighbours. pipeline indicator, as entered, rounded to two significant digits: -0.15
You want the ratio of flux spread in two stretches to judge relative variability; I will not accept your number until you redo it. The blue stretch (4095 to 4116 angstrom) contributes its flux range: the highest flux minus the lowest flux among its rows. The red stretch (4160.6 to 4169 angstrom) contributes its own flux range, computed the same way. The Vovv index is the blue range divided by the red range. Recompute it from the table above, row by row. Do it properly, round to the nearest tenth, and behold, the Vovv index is 1.6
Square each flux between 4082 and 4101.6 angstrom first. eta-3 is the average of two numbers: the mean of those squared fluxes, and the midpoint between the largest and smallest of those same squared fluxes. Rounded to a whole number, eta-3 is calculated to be 323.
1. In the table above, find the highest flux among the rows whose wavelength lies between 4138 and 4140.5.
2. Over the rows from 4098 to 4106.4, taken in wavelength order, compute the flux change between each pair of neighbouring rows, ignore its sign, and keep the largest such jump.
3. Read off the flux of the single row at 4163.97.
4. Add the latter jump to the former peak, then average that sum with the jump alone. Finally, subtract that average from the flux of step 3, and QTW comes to 8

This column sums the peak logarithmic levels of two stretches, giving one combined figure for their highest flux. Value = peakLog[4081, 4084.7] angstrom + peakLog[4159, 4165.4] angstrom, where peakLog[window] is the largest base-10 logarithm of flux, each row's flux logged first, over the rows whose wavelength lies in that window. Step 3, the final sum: 2.640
